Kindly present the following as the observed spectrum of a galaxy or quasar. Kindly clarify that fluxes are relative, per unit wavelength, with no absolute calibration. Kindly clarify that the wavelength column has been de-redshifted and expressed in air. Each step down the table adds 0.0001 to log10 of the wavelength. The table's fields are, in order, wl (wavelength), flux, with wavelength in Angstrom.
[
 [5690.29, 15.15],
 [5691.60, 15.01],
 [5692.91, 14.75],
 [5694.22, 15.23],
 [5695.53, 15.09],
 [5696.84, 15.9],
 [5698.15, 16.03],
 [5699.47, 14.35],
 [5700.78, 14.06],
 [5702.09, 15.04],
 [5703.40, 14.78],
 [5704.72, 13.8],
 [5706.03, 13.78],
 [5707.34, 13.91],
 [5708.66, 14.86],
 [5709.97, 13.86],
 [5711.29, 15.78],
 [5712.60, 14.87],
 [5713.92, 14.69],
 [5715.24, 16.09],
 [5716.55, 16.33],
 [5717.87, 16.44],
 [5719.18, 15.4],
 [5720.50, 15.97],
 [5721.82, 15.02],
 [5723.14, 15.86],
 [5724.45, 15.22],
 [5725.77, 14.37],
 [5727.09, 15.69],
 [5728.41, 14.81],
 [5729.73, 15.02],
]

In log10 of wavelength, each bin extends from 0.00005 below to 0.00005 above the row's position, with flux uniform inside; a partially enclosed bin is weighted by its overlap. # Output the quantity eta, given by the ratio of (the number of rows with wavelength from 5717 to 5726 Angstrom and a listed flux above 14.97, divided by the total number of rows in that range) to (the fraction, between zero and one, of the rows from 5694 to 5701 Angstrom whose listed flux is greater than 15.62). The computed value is 2.6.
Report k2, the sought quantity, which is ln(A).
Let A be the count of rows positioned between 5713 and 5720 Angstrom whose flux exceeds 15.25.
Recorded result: 1.39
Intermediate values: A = 4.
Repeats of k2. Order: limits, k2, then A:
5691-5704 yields 0.69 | 2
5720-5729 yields 1.10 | 3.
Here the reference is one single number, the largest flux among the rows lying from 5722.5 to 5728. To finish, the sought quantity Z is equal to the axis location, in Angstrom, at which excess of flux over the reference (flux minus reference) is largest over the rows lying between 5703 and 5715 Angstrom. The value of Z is 5711.29 Angstrom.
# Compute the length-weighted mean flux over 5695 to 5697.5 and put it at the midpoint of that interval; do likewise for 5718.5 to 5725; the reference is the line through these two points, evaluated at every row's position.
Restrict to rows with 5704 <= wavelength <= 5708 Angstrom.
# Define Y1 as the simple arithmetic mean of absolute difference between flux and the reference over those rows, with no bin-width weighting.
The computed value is 1.7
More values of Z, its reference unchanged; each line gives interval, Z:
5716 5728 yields 5717.87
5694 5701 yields 5698.15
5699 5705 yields 5702.09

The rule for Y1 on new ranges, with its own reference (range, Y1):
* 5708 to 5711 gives 1.2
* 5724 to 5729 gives 0.6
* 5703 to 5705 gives 1.2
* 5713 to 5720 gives 0.6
